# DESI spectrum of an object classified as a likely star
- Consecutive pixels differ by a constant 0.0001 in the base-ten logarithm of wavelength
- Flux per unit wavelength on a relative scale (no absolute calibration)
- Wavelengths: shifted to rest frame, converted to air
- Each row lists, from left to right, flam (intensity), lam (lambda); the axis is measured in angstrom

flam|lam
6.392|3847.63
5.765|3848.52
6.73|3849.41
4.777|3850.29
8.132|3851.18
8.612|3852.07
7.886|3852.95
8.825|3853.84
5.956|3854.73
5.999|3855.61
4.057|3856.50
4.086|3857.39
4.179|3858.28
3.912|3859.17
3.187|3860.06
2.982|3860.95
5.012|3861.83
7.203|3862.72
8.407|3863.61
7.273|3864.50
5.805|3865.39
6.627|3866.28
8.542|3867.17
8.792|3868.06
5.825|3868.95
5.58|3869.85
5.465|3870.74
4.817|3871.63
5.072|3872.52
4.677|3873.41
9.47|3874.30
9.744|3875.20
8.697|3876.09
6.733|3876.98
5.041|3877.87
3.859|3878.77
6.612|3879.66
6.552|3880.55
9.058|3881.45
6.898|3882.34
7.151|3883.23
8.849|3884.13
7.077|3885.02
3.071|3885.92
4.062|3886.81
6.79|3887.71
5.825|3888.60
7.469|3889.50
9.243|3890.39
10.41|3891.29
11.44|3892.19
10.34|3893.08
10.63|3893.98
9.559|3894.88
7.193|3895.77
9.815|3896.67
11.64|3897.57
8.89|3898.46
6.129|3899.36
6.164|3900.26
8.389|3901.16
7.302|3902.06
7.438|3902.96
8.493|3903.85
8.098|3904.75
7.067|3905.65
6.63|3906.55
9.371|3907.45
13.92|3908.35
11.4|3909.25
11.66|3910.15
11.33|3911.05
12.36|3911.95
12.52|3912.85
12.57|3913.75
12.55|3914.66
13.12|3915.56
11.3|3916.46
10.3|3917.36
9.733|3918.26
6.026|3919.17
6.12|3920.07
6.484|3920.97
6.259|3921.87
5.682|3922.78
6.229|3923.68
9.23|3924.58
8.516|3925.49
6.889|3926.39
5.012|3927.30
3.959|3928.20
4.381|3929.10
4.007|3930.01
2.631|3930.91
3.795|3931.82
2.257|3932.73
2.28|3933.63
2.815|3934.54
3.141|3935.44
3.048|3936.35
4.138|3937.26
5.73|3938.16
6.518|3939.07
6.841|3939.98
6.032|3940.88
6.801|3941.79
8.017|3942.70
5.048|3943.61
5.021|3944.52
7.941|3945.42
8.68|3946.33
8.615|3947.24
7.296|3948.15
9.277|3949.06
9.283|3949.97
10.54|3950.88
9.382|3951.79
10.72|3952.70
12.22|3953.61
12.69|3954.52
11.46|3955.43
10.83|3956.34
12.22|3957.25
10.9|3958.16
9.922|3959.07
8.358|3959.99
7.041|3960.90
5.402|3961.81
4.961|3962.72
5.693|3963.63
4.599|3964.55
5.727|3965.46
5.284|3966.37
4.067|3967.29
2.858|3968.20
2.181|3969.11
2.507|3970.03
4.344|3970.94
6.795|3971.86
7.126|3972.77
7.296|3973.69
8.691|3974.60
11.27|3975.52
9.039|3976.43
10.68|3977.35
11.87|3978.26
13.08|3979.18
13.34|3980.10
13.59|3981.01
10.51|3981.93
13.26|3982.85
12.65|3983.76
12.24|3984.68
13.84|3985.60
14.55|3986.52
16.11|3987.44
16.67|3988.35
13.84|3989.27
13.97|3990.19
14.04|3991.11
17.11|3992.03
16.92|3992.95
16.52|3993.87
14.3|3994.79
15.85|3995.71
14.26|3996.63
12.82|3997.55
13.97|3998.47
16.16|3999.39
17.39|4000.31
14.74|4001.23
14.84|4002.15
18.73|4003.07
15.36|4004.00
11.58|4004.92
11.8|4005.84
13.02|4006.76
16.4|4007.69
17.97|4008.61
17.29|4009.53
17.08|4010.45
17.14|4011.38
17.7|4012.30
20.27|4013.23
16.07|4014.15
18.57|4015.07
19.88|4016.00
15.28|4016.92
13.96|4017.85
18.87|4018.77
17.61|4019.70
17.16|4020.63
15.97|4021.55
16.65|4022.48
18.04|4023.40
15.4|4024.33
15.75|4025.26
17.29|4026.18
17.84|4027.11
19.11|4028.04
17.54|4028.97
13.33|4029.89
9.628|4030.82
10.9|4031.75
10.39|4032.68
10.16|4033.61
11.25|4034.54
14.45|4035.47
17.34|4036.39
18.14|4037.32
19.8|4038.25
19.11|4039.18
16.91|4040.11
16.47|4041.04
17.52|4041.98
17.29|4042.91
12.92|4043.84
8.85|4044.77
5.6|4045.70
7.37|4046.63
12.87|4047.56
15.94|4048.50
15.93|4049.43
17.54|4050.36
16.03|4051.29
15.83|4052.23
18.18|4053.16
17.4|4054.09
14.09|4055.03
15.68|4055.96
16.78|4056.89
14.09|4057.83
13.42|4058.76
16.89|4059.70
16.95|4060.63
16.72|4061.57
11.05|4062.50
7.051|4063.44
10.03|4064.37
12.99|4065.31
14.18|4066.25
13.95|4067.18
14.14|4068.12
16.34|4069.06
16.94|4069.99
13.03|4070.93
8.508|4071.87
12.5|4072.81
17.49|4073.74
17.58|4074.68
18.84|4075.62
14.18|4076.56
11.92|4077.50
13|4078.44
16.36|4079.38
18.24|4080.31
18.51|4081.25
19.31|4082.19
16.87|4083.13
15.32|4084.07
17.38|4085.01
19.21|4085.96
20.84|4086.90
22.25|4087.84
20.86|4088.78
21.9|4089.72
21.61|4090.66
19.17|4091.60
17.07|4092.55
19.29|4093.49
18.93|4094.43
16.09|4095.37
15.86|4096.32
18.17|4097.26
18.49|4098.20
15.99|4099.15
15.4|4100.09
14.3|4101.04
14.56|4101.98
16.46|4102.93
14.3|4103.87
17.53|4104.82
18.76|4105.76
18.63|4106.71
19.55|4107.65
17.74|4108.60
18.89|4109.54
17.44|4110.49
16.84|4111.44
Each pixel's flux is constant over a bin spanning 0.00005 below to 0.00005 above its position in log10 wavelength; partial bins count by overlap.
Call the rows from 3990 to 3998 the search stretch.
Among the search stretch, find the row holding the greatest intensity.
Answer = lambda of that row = 3992.03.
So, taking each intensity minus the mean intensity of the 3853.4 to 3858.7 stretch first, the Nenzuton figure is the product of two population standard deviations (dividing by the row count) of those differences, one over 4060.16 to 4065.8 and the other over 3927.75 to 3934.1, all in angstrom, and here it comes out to 2.98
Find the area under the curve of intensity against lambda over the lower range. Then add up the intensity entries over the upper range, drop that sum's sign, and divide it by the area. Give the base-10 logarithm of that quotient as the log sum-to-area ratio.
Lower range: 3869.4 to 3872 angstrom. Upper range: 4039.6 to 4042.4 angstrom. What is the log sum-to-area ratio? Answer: 0.6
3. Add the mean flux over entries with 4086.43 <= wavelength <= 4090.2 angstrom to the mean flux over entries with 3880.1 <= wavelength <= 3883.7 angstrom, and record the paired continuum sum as 29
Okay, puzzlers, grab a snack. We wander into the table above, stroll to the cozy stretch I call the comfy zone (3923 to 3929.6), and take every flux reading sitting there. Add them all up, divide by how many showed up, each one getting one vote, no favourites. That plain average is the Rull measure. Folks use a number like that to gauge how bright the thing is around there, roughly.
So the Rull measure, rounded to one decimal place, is 6.3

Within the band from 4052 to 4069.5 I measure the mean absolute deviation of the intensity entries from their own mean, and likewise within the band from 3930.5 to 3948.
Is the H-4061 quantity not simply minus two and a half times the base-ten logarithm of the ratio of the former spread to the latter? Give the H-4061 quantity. -0.12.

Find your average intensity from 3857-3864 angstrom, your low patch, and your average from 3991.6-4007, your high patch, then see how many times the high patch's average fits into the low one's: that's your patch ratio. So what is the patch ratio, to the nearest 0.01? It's 0.32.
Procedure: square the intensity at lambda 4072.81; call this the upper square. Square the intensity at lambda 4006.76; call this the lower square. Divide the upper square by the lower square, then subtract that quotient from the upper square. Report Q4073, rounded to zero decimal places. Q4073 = 155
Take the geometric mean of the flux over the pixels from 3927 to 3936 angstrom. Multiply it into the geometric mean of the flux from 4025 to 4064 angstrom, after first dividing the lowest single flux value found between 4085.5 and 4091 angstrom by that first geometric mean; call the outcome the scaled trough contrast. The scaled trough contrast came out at 82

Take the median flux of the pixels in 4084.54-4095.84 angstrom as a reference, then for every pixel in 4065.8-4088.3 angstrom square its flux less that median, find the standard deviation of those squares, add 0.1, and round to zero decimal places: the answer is 26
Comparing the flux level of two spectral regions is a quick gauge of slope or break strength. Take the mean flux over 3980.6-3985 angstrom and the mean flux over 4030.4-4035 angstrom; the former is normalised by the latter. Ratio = 1.2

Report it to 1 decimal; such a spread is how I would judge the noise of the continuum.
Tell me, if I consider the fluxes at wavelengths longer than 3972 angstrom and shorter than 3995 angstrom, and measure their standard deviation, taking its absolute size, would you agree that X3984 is 2.8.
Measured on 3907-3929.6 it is 3.1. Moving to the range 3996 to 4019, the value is 2.4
